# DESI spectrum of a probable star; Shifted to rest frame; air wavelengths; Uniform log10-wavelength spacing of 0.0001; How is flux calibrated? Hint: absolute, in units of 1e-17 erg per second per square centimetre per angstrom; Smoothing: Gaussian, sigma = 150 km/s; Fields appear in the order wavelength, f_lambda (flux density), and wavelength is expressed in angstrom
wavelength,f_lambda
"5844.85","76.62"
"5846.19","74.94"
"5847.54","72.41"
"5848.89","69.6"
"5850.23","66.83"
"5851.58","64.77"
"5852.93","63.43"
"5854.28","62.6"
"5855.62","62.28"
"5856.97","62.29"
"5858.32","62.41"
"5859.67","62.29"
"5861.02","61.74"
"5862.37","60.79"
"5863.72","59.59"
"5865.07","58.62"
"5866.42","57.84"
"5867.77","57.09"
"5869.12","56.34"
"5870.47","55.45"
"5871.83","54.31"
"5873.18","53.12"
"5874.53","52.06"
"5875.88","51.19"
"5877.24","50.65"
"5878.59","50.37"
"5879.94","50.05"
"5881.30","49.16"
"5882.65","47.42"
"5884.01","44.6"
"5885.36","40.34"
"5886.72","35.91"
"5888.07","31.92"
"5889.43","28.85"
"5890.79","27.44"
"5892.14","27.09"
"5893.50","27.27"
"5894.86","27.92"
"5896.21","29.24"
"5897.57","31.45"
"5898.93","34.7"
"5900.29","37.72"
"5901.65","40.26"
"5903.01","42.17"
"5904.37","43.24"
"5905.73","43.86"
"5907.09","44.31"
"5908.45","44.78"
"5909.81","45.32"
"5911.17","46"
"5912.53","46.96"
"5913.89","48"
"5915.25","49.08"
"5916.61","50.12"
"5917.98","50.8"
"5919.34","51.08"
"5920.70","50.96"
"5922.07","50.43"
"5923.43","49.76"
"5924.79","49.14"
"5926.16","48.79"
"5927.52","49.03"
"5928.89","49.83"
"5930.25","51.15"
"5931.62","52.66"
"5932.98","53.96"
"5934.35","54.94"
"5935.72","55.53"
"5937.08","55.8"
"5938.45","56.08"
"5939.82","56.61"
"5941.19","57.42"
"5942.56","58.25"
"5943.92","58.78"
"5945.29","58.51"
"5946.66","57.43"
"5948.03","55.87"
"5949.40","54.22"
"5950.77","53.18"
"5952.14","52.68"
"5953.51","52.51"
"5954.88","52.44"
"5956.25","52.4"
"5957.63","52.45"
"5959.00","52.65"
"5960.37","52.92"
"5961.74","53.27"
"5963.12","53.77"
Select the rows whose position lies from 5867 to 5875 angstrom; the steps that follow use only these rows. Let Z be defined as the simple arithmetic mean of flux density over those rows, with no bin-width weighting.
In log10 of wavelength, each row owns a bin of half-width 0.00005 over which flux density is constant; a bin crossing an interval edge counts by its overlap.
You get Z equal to 55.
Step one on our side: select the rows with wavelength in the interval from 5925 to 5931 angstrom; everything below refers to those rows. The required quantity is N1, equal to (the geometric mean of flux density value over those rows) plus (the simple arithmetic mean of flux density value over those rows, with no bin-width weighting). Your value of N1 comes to 99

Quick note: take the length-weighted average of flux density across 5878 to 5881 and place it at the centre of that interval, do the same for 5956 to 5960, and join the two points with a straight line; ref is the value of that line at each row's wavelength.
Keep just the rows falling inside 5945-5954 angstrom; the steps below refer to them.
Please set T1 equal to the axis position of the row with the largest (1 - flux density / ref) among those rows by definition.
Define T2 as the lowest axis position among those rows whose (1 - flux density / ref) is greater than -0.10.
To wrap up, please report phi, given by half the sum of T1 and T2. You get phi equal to 5950.8 angstrom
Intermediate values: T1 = 5953.51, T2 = 5948.03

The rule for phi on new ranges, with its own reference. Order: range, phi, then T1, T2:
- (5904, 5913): 5904.4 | 5904.37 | 5904.37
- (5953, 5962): 5954.9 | 5956.25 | 5953.51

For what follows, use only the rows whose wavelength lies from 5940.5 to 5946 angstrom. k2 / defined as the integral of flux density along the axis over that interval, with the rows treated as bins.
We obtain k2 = 320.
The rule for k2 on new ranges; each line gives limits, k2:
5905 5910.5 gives 245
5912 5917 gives 243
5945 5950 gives 282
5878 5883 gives 247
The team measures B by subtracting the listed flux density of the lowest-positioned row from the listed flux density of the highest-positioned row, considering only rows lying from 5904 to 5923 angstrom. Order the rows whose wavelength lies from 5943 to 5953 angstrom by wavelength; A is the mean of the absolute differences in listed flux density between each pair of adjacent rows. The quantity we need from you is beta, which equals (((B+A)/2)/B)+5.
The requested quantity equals 5.57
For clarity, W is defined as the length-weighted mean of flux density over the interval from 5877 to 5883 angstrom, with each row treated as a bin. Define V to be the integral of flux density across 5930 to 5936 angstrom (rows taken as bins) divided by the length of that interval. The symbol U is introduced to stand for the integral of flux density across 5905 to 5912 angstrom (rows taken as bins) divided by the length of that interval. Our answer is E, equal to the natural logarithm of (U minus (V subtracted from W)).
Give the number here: 3.9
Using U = 45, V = 53.7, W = 49.6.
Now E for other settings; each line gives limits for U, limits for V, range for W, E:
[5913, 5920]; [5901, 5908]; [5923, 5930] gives 3.8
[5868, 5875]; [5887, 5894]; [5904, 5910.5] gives 3.7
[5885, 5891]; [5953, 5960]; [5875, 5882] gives 3.6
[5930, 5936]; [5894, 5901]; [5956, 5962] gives 3.5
